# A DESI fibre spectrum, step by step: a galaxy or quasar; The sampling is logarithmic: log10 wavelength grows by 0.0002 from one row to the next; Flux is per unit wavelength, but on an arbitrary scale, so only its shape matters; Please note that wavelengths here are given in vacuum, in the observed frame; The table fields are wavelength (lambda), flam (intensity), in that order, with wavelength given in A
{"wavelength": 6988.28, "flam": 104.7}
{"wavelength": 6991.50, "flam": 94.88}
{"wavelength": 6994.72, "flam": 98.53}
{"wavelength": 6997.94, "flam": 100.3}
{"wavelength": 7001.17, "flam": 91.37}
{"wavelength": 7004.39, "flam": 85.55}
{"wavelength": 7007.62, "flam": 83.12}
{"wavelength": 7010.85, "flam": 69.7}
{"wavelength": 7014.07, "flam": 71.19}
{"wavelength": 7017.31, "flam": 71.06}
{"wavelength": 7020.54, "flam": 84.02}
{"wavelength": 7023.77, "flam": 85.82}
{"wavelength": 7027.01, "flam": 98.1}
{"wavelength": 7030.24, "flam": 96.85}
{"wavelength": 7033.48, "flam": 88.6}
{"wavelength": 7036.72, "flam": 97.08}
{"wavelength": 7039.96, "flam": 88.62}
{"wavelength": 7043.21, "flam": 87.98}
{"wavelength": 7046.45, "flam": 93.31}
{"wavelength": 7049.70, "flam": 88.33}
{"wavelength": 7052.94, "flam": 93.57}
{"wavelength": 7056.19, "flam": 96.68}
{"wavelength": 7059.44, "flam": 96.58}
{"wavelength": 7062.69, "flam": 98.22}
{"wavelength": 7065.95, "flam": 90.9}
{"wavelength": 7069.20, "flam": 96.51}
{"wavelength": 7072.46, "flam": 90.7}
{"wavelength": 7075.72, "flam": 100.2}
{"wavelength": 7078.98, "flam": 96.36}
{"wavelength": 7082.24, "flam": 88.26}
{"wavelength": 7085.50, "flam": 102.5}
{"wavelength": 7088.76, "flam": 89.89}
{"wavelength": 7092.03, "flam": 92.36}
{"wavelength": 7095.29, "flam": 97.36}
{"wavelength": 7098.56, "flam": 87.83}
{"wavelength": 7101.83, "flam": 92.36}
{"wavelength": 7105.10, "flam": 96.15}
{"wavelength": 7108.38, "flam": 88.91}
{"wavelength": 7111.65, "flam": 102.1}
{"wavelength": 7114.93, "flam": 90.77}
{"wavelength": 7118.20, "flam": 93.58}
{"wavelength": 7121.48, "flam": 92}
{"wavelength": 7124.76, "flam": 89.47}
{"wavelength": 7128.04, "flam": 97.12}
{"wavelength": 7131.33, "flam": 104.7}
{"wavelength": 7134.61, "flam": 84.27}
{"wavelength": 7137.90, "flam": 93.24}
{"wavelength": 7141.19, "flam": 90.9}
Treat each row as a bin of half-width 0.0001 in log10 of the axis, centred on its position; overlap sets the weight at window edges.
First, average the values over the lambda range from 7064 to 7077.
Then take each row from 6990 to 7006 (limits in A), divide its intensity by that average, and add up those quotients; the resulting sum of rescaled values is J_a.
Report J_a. 4.98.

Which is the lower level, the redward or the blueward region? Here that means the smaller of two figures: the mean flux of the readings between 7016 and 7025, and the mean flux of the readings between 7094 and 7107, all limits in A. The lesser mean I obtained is 80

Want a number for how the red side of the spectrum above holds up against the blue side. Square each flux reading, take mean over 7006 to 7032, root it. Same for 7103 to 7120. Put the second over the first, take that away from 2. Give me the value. 0.86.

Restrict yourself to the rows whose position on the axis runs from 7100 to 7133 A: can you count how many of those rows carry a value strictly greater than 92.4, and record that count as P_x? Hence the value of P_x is 5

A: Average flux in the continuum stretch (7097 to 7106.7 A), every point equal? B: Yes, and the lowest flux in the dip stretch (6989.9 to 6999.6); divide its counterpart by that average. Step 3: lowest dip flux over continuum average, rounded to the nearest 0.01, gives 1.03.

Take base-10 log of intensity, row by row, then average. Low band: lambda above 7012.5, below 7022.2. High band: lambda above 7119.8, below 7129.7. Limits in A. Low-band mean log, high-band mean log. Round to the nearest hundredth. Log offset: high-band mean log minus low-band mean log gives 0.09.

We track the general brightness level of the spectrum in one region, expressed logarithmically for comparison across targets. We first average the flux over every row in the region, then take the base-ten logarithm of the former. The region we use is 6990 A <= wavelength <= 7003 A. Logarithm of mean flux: 1.98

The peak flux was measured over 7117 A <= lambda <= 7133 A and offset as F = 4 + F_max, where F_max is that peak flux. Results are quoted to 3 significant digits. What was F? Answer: 109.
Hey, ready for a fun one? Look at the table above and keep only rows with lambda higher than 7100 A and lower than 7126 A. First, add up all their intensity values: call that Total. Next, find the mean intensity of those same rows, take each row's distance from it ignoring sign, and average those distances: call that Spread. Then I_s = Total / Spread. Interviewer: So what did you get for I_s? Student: 242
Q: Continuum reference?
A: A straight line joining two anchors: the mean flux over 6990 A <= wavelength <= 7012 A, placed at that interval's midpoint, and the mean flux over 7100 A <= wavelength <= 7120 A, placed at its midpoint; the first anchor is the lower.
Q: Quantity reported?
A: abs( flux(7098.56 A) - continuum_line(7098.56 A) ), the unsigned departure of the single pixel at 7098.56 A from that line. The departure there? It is 5.6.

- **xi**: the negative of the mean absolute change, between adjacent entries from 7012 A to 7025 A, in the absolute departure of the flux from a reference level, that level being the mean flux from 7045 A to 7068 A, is -5.0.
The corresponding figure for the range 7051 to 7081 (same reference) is -1.7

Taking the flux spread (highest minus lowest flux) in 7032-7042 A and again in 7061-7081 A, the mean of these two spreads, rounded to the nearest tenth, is 9.0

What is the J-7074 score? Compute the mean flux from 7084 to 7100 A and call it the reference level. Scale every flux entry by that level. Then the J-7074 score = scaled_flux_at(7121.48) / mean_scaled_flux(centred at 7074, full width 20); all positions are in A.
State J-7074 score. 0.98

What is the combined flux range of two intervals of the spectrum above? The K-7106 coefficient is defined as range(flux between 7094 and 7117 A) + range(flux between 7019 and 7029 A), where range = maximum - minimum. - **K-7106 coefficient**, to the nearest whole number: 28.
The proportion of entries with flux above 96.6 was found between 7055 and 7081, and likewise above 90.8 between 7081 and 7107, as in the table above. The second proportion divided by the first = 1.7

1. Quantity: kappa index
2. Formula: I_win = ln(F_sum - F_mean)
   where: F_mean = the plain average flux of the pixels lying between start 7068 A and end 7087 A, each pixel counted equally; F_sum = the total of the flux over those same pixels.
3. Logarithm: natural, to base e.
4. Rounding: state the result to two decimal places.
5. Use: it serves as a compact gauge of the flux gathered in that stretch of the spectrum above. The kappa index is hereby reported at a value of 6.17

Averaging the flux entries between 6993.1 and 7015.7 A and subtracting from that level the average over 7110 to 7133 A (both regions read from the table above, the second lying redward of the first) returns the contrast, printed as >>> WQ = -10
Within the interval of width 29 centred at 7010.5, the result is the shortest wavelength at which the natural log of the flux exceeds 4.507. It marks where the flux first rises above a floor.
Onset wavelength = 6997.94 A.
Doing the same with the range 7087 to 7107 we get 7092.03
